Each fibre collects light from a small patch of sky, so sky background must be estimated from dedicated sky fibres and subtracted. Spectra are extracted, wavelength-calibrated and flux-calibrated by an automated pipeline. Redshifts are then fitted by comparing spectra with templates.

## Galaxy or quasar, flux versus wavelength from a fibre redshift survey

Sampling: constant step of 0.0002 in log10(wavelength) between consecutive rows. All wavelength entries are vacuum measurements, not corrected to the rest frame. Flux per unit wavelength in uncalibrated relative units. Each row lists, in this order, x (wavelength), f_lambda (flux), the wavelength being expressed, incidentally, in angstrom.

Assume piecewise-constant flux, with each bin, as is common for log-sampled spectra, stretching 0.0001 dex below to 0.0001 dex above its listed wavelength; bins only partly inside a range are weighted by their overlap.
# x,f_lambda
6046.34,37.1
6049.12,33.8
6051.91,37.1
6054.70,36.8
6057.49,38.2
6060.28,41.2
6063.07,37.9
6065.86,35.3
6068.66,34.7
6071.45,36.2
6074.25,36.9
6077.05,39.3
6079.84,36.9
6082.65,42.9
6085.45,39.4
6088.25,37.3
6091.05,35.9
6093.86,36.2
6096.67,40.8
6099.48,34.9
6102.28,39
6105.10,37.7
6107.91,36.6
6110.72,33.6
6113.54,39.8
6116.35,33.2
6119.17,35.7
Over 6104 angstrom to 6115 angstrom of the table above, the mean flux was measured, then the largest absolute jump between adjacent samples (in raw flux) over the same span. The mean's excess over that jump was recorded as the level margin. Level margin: 31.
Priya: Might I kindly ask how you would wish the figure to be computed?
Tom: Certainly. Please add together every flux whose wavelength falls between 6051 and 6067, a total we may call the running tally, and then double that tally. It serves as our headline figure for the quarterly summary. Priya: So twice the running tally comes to 453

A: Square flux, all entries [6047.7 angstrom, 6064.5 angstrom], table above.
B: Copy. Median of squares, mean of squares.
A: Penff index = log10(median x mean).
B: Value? 6.298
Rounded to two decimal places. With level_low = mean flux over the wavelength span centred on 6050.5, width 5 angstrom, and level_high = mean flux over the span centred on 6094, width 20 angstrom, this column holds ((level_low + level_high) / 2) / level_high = 0.97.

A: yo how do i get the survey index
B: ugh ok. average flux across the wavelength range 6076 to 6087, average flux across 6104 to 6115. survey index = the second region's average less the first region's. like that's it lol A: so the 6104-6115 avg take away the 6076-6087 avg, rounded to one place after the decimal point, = -2.7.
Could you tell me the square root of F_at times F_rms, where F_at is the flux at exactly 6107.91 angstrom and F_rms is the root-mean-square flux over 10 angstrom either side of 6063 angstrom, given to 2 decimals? 36.92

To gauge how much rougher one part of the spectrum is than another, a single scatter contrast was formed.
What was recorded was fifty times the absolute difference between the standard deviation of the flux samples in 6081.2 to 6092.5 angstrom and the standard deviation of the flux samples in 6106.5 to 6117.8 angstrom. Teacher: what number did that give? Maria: 1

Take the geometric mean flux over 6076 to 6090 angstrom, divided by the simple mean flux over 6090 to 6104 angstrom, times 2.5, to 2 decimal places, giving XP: 2.62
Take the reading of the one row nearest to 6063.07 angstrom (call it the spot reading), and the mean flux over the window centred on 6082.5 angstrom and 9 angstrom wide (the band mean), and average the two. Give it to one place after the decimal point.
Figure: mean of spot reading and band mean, 38.8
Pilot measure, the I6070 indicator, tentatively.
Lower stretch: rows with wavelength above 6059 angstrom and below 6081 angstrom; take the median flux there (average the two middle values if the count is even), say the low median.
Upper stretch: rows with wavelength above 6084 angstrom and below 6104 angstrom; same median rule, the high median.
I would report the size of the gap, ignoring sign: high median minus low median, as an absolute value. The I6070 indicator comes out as 0.400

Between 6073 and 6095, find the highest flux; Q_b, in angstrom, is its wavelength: 6082.65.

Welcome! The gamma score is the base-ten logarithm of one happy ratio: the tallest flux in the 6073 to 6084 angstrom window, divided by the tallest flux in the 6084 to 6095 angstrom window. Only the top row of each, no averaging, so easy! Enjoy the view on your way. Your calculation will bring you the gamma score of 0.037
